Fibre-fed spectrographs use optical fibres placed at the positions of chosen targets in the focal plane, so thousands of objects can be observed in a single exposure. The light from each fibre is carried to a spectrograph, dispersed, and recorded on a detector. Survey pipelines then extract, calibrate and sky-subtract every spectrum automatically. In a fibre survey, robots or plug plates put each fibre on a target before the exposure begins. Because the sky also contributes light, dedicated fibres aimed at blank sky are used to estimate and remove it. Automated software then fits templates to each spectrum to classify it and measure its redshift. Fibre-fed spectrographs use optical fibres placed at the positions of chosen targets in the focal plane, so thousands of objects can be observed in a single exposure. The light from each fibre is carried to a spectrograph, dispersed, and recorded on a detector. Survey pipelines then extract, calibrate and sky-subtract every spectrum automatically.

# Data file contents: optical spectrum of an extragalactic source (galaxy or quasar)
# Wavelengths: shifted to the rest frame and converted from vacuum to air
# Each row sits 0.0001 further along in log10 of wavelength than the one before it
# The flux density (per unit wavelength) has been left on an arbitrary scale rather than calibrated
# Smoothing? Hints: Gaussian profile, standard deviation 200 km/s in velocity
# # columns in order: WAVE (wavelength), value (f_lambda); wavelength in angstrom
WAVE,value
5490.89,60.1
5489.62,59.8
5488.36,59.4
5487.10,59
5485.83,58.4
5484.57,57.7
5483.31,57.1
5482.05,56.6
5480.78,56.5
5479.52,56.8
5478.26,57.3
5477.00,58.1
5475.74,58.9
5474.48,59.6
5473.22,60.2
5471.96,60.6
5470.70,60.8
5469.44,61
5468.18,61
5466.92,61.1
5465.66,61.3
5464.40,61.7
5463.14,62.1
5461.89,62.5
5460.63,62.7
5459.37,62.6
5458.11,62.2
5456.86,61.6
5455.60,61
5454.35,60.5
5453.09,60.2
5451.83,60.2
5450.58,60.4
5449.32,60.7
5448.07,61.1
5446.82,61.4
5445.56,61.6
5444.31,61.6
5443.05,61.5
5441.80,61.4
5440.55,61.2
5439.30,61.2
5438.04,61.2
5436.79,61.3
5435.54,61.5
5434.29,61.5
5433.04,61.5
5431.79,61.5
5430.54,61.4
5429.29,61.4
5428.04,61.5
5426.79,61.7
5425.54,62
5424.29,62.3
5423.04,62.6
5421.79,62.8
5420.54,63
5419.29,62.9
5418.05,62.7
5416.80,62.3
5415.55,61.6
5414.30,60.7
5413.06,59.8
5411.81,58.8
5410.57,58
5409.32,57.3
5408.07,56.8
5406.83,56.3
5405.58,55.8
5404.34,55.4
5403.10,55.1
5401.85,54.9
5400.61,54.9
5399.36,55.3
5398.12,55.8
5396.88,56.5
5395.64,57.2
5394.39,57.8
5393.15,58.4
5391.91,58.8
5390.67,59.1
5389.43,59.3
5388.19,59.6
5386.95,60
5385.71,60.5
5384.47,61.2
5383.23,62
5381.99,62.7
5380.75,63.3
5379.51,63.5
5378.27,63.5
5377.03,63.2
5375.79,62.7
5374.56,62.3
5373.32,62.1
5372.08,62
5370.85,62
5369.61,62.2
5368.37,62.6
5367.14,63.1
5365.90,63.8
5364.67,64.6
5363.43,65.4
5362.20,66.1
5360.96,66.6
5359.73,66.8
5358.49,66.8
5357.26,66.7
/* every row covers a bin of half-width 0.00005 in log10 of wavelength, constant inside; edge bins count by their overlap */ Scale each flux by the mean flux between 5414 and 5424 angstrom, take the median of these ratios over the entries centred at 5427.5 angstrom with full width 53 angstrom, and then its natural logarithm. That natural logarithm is -0.015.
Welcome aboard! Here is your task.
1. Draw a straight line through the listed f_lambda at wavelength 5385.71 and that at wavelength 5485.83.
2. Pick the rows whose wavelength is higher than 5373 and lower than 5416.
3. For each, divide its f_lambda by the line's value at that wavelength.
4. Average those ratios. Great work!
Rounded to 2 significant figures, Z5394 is 0.98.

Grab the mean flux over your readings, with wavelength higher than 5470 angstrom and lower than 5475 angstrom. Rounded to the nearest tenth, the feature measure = 60.3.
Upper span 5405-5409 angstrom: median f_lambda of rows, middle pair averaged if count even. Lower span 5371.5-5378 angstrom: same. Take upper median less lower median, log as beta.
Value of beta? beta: -6.0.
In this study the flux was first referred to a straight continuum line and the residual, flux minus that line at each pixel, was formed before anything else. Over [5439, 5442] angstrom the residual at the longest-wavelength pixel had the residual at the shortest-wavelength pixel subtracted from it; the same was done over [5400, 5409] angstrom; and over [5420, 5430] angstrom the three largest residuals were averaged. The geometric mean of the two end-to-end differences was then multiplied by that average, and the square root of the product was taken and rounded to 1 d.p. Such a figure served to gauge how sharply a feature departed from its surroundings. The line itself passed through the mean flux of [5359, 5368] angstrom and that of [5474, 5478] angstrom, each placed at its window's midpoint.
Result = 0.9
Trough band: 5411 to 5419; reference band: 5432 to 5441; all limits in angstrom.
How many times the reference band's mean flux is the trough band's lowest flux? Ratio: 0.96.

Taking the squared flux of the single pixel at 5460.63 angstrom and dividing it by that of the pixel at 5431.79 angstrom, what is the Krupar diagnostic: 1.04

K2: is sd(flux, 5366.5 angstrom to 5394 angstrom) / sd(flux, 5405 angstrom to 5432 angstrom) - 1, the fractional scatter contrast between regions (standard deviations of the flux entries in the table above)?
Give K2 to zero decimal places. 0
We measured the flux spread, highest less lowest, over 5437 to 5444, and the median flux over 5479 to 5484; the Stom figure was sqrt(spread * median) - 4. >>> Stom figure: 0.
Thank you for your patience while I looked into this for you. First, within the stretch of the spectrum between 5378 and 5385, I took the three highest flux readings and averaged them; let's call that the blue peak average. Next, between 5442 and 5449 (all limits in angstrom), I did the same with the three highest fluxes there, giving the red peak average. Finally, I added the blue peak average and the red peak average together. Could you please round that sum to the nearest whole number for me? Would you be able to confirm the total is 125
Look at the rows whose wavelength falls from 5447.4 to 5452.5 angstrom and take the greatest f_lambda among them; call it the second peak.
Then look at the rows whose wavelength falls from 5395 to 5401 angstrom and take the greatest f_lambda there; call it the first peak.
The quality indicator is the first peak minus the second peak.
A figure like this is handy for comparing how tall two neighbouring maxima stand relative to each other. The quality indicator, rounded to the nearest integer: -4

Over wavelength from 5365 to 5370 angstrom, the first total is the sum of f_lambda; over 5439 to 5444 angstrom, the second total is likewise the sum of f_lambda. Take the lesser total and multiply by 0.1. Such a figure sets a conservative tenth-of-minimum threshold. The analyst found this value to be 24.5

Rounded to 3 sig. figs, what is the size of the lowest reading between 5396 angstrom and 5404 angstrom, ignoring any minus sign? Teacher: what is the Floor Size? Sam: 54.9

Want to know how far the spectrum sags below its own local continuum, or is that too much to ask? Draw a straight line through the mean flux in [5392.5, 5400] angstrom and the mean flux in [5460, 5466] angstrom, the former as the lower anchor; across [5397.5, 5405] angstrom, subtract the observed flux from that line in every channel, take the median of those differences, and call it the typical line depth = 2.2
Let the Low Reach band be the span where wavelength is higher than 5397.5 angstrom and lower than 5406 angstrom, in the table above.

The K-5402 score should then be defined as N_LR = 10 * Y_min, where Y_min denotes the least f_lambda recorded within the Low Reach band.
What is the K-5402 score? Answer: 549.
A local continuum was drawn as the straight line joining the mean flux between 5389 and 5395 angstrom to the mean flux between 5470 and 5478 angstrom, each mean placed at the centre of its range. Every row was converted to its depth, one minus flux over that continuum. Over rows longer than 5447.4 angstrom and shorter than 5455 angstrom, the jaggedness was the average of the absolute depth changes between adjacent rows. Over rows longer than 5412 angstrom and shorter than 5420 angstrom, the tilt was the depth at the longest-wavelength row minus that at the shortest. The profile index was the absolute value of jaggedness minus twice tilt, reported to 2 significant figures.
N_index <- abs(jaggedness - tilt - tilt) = 0.11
